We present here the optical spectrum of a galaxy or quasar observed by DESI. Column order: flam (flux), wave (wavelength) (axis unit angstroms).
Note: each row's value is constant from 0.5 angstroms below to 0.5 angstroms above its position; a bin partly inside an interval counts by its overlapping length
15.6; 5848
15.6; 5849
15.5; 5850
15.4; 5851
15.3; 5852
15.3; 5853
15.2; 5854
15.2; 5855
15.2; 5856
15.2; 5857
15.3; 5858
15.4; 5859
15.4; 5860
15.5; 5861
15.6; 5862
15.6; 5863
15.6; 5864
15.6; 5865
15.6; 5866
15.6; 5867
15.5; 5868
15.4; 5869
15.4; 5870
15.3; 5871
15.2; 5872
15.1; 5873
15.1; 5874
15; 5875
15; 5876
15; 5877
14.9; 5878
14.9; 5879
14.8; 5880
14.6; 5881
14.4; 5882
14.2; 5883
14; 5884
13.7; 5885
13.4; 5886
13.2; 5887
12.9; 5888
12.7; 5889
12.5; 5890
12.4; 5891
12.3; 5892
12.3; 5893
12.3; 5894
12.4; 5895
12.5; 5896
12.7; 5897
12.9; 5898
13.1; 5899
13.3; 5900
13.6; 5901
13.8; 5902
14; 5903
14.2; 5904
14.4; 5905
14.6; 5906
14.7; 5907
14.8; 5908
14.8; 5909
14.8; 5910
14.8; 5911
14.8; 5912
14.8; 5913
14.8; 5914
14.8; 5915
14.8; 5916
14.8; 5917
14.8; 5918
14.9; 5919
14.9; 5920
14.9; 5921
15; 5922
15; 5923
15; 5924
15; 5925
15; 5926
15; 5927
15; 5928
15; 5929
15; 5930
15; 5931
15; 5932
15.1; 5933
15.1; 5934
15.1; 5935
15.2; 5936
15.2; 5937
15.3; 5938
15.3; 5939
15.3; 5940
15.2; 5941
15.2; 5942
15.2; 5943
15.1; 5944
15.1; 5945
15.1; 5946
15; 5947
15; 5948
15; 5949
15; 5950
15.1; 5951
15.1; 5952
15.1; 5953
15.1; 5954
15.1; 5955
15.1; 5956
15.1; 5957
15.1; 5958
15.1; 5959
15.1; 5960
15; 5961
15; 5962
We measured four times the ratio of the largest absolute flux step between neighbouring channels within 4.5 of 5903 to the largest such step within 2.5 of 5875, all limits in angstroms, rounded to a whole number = 12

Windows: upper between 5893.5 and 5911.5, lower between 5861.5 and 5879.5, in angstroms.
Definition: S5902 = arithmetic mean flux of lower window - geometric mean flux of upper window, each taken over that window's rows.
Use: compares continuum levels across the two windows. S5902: 1.6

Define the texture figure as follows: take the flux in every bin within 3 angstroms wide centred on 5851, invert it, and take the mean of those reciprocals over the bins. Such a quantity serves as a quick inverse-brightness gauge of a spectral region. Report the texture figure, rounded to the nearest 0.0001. 0.0649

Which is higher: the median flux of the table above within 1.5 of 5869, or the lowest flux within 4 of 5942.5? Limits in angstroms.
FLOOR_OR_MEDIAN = 15.40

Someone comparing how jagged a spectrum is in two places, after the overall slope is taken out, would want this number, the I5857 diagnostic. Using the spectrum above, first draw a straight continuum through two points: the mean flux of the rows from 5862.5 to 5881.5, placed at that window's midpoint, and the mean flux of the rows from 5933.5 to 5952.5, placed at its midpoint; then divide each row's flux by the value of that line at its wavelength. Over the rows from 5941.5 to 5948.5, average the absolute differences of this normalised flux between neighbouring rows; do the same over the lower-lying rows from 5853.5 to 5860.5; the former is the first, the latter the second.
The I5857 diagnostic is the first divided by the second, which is 1.0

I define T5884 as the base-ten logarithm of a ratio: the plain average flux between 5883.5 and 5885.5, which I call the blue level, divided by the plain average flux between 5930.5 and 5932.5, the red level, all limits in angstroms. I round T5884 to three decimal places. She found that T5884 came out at -0.035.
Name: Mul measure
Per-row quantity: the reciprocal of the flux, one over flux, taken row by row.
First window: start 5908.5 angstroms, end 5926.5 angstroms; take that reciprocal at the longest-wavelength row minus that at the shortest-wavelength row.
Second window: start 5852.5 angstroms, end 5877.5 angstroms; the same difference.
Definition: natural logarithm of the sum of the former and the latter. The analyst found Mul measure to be -7.8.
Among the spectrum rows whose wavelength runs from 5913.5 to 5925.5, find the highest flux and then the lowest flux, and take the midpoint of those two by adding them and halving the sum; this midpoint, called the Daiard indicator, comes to 14.9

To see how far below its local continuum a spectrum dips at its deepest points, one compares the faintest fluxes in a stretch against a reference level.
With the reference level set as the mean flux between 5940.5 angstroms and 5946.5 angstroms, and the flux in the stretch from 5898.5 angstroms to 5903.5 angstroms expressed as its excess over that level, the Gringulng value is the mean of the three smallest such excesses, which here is -1.82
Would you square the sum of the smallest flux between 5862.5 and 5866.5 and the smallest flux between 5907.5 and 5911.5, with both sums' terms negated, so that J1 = 924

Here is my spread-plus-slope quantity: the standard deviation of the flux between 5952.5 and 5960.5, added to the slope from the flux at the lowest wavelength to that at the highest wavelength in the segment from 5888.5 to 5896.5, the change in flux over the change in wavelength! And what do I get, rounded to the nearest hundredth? -0.03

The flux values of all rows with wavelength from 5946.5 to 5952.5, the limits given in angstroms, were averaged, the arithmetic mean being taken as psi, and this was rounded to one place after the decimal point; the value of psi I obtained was 15.0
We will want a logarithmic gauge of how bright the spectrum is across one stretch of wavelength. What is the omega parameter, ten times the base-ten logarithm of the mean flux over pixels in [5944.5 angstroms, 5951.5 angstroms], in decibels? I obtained 11.8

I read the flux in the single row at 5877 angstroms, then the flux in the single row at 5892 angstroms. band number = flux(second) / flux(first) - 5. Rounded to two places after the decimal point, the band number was -4.18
